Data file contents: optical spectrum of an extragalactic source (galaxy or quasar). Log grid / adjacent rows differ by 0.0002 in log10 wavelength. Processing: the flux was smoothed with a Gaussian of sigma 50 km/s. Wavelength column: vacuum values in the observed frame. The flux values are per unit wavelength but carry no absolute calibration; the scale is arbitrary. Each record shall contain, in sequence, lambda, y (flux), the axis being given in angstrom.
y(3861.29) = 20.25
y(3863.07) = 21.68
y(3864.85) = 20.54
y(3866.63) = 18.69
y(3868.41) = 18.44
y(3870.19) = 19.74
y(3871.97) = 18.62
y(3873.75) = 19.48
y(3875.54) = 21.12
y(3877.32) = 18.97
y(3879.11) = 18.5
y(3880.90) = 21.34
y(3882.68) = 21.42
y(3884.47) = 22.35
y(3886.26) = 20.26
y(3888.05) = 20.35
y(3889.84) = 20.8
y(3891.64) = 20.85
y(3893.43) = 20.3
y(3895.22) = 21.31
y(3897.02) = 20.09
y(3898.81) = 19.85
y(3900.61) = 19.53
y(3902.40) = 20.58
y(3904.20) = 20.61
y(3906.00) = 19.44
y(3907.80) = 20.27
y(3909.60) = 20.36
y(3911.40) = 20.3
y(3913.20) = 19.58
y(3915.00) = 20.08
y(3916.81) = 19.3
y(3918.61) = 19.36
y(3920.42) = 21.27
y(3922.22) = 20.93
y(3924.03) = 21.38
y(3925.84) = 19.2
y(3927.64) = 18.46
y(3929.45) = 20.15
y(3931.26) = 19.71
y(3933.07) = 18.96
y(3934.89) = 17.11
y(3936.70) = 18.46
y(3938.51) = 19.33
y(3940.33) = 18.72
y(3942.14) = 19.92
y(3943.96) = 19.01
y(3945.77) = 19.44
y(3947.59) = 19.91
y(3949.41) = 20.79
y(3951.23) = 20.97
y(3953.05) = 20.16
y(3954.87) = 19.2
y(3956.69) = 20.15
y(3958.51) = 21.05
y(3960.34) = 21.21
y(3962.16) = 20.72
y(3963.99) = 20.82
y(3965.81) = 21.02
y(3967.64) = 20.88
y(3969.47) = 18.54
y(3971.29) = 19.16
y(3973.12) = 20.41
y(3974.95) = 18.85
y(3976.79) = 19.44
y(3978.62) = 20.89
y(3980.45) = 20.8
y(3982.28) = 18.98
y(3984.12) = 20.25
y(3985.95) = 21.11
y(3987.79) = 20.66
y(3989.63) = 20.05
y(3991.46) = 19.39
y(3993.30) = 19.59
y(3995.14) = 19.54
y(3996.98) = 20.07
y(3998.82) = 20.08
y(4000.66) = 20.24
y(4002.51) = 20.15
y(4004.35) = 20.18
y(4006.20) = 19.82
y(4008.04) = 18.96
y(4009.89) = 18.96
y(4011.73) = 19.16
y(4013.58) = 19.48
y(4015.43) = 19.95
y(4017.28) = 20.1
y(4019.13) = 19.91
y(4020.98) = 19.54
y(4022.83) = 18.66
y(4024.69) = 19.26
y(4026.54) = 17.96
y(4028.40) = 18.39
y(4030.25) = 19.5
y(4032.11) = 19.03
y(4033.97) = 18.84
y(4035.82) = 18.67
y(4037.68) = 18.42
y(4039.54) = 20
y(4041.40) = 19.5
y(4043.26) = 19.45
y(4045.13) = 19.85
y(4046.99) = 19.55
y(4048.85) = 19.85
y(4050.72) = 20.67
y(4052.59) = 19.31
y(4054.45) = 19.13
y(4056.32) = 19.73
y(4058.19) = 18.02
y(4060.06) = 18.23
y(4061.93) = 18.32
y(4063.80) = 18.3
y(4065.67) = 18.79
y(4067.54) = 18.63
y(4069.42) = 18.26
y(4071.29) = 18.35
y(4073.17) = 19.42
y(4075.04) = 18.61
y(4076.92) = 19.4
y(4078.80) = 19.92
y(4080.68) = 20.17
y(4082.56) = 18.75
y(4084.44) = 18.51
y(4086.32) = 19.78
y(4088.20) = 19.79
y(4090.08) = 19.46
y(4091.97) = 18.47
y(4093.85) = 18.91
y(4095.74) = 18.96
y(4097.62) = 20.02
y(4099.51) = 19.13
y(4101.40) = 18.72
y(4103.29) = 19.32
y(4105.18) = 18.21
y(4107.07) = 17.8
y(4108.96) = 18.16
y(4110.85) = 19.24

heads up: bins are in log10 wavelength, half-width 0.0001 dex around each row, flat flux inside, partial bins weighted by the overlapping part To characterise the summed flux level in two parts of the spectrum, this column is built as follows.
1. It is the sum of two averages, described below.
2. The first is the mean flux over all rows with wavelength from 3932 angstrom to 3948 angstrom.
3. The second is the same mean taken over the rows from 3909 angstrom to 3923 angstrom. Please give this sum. 39.1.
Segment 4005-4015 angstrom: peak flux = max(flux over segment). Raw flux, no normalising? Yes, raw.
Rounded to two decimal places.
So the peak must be 19.82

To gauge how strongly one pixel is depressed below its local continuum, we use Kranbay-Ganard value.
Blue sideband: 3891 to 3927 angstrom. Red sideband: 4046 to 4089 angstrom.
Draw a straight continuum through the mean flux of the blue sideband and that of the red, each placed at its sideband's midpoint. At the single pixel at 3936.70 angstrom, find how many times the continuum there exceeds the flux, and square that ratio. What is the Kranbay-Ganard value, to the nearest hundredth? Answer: 1.18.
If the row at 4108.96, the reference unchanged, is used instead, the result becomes 1.07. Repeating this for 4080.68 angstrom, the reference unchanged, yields 0.89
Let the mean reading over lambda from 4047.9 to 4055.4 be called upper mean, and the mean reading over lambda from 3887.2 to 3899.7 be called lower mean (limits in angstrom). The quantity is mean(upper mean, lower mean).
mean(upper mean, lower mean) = 20.1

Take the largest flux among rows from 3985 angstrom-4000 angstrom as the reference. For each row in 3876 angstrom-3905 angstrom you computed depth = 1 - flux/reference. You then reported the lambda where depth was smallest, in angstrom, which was 3884.47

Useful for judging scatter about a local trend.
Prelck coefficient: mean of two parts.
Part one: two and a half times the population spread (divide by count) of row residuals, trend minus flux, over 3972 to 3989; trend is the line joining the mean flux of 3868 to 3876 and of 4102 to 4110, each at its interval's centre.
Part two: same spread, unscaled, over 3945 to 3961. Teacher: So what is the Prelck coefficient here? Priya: 1.36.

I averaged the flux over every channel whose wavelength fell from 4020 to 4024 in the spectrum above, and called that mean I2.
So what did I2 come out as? 19.1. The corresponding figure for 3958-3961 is 21.1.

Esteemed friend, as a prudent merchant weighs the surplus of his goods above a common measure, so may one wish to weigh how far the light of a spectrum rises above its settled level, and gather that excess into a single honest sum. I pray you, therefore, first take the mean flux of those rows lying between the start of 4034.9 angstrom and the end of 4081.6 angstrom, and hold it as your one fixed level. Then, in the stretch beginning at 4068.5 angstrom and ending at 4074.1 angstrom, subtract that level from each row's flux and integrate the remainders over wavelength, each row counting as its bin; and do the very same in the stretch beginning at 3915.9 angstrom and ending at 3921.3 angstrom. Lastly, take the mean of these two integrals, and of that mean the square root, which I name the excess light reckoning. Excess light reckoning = 1.0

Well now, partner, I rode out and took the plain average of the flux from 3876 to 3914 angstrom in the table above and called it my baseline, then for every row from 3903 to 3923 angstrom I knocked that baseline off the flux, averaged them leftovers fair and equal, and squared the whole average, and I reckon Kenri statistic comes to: 0.04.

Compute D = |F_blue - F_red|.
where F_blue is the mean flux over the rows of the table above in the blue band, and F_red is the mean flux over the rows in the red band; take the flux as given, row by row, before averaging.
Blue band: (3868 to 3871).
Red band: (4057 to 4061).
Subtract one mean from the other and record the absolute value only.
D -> 1.0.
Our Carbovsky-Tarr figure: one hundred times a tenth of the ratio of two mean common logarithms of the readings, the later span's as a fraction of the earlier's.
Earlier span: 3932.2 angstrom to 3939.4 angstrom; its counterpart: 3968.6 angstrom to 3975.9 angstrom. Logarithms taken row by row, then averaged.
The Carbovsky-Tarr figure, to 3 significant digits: 10.1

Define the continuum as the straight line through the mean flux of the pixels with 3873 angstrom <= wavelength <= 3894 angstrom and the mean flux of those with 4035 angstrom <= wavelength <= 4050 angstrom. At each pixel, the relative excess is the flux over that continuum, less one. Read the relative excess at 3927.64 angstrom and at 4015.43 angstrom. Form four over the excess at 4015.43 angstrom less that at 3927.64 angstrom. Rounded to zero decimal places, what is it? 39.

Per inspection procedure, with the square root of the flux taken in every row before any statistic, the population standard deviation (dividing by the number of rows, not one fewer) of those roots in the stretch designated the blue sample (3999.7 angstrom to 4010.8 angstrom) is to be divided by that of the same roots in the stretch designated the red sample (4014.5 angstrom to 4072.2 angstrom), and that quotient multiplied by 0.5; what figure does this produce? 0.39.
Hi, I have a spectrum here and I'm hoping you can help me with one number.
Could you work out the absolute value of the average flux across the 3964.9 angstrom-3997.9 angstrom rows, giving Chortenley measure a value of 20.0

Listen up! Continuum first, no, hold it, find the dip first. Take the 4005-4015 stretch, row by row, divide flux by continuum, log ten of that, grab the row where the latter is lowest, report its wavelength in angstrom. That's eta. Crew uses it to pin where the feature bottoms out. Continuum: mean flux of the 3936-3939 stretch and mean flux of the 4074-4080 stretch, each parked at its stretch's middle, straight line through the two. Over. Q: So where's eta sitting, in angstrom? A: 4009.89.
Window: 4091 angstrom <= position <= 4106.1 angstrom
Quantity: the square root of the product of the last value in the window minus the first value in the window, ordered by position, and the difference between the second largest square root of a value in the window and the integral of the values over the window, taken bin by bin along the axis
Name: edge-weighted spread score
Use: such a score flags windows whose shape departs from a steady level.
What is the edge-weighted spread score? 9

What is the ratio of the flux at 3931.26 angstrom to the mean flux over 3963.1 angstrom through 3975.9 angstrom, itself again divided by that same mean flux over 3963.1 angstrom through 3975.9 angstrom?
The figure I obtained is 0.0495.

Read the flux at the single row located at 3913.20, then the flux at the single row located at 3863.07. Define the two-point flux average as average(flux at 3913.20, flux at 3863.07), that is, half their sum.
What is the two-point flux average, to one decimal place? 20.6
